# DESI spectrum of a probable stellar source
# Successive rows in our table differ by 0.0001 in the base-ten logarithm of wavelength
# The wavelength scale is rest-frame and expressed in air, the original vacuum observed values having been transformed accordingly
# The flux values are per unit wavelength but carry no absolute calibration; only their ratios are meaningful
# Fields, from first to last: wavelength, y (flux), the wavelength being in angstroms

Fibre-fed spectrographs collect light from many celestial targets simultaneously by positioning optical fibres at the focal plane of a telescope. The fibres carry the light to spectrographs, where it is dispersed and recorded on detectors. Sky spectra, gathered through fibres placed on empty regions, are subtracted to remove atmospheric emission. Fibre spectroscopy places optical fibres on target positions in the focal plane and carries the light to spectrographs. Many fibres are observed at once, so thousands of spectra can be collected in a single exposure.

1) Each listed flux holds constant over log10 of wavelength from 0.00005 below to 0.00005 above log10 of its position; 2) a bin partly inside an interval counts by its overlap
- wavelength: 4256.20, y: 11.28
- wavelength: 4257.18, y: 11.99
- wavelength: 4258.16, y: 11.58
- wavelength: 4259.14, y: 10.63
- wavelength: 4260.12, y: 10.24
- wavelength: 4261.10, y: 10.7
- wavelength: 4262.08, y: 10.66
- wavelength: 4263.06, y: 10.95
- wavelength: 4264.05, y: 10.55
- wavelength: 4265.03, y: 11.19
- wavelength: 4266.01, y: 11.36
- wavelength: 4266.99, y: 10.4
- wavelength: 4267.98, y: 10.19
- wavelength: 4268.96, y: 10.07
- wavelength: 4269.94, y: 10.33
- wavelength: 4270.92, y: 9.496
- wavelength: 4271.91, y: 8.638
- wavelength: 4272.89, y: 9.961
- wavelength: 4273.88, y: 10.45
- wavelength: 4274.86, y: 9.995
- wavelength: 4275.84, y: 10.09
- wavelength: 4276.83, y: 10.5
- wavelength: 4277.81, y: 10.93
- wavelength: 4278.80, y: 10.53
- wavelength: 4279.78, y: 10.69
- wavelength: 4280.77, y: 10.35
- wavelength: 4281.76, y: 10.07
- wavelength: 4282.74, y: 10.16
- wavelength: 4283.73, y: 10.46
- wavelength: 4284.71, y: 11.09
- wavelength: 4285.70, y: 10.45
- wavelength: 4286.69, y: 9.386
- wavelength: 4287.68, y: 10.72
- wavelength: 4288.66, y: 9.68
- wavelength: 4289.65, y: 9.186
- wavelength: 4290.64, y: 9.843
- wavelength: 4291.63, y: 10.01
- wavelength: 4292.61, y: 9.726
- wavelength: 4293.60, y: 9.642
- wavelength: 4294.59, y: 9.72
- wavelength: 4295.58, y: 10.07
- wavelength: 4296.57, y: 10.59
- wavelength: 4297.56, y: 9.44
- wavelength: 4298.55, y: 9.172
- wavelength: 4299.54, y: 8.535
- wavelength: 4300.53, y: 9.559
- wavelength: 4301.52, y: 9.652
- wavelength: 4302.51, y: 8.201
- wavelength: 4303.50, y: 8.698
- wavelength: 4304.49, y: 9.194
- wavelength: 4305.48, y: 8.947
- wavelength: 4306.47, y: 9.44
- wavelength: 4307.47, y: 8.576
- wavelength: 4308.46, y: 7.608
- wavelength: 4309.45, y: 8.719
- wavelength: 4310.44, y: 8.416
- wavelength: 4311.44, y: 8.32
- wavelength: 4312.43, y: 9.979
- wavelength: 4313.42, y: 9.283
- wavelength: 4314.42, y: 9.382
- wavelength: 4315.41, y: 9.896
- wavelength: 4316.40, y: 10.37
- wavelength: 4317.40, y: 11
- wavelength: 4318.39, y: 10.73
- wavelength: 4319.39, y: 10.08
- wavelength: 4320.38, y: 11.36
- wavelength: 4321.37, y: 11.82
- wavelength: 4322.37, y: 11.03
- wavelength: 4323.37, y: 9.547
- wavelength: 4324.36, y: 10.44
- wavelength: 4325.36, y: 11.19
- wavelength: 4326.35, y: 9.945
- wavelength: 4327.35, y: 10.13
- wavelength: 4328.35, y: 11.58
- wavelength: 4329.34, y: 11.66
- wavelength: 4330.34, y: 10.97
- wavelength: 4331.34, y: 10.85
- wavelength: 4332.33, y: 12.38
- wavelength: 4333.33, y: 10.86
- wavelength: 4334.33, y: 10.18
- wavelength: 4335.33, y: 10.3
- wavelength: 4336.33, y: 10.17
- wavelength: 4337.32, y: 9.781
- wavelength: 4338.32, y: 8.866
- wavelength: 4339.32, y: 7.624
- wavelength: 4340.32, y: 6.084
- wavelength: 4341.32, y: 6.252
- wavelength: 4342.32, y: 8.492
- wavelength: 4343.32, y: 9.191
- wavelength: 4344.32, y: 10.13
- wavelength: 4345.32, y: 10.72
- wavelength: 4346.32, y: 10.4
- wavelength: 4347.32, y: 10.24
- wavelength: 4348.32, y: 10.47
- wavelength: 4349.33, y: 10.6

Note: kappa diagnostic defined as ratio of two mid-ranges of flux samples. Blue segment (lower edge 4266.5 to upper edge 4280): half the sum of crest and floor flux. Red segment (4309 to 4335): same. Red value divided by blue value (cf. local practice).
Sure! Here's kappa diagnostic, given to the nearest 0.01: 1.06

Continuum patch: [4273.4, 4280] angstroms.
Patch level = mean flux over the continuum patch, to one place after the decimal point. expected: 10.5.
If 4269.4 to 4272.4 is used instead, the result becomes 9.5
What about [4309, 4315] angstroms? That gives 9.0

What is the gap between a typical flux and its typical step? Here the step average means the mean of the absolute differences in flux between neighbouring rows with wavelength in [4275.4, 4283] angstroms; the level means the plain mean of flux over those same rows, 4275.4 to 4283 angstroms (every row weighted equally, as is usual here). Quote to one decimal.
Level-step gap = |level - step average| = 10.1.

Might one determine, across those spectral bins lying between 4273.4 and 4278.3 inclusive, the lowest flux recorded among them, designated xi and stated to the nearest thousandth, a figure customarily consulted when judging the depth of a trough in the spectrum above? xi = 9.995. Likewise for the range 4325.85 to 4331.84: 9.945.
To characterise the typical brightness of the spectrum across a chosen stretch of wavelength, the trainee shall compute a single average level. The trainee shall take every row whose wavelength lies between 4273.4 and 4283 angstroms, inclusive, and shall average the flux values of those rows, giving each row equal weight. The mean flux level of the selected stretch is 10.4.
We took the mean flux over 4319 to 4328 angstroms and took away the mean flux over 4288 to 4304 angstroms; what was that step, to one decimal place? 1.1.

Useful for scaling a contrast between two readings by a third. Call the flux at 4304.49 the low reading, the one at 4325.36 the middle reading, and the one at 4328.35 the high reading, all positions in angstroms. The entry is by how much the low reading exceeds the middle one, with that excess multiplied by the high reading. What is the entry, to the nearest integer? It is -23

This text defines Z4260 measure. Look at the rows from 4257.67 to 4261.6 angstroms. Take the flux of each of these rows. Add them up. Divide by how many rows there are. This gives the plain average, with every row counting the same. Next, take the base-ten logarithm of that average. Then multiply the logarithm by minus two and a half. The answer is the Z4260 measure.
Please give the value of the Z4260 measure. -2.58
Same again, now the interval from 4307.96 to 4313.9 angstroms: -2.35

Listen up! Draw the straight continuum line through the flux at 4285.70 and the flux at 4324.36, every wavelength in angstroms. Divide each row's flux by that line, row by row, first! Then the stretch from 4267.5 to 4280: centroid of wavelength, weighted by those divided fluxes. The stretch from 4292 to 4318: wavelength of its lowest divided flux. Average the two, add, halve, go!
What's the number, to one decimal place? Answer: 4291.2 angstroms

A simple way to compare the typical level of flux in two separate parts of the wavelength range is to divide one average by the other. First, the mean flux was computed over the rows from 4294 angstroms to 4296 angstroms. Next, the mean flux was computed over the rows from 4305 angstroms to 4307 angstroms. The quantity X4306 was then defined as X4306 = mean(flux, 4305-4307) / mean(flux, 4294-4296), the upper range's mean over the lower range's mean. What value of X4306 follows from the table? 0.93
